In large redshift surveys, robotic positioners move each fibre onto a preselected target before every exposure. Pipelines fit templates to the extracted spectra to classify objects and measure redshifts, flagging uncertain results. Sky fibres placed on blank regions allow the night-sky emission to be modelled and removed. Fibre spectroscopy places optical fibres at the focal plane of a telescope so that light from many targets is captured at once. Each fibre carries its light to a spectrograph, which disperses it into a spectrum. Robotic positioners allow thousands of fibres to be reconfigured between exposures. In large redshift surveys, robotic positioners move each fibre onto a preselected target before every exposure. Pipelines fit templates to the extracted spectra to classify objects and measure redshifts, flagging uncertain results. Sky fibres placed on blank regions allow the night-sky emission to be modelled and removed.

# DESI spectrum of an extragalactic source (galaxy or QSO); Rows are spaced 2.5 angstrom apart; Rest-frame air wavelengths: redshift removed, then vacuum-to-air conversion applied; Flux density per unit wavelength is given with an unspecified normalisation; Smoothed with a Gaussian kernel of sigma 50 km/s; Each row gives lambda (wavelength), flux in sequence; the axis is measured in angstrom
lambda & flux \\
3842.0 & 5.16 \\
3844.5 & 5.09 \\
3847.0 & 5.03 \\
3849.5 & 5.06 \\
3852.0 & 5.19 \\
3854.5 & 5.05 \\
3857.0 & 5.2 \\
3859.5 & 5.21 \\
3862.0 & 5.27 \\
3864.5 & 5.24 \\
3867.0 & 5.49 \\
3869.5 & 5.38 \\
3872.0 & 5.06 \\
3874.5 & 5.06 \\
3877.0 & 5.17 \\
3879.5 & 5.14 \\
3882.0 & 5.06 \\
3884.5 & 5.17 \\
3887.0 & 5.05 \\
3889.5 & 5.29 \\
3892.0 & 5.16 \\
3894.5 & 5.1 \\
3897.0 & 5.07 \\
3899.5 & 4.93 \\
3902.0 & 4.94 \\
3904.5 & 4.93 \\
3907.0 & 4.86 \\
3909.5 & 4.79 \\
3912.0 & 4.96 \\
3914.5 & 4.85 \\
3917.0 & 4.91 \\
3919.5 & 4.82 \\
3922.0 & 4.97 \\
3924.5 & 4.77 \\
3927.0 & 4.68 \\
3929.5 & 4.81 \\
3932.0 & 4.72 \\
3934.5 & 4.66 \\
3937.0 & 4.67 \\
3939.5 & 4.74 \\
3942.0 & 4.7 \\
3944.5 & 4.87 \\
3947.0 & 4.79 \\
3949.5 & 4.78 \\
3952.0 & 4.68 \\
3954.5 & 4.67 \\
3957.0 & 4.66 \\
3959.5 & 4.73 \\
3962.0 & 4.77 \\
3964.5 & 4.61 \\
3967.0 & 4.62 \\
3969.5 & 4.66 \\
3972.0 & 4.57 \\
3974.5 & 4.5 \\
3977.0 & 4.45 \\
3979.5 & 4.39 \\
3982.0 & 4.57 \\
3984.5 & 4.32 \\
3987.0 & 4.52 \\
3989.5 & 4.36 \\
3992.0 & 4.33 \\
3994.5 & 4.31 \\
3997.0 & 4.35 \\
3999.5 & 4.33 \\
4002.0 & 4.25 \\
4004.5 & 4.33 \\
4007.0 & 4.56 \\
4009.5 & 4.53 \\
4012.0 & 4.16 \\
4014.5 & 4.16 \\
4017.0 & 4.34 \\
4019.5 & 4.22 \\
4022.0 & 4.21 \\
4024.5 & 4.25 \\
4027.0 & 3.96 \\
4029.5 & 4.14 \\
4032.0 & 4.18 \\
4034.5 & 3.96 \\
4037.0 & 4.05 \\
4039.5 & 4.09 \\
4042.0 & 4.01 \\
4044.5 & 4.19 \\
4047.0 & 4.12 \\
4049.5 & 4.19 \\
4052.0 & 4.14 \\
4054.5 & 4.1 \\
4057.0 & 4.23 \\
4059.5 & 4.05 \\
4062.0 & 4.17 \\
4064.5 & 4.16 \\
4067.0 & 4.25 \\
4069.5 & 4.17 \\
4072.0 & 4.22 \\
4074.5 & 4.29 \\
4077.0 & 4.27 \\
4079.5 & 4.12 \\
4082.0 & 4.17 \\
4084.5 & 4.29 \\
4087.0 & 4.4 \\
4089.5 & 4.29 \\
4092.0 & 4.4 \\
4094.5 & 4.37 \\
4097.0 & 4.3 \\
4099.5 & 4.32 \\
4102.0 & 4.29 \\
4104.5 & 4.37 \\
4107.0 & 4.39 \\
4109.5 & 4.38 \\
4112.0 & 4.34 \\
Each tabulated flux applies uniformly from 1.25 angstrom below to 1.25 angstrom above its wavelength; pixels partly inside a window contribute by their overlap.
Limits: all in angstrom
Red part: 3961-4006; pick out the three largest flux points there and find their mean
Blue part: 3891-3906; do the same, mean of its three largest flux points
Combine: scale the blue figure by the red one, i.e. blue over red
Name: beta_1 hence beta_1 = 1.09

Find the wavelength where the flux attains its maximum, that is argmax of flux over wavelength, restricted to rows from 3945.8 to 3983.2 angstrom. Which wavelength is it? 3947.0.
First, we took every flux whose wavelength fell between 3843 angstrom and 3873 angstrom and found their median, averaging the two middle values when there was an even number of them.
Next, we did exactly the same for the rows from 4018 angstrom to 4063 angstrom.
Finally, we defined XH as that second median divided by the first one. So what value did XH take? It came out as 0.80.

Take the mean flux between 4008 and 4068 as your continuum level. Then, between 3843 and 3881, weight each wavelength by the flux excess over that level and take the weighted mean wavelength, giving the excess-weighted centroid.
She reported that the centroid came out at 3862.4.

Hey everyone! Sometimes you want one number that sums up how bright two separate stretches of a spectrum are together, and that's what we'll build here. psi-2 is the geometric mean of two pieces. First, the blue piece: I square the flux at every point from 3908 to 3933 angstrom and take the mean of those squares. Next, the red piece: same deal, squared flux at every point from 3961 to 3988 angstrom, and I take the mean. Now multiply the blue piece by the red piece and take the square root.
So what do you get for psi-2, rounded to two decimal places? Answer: 21.95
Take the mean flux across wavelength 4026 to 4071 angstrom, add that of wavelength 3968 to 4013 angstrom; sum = 8.5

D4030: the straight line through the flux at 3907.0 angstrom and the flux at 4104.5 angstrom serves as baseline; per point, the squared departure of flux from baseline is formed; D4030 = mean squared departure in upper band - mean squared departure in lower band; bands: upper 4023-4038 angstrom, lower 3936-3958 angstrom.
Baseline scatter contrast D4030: 0.22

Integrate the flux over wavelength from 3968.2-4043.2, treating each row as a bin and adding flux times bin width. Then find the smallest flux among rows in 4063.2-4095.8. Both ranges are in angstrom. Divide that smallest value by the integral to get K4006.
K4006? 0.013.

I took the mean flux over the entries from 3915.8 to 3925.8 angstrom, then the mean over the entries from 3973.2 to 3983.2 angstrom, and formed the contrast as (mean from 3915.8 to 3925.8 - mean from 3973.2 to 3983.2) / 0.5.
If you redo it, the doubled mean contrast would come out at 0.8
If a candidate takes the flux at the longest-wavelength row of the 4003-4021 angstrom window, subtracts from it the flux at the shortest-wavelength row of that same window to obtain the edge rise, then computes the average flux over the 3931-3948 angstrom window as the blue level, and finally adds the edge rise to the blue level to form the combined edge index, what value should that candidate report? 4.63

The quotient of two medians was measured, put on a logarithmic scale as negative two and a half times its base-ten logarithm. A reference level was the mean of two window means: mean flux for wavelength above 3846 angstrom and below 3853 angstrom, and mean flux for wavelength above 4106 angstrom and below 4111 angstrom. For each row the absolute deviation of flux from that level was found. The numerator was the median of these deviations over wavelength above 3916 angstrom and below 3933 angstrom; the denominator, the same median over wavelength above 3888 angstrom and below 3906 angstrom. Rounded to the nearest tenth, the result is 1.7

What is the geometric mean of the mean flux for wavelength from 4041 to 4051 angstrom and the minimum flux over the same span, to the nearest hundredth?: 4.07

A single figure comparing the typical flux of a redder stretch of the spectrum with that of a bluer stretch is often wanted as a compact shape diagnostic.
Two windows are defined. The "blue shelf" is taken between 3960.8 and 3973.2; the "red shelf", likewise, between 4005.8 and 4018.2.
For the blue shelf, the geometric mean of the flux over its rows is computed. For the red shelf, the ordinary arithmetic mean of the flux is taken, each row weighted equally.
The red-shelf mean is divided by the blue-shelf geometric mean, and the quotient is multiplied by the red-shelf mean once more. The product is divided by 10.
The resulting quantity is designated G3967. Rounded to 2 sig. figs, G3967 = 0.41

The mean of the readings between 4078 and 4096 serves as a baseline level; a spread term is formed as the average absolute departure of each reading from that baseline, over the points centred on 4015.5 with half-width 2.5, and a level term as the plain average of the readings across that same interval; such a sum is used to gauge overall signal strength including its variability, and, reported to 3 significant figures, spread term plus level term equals 4.34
